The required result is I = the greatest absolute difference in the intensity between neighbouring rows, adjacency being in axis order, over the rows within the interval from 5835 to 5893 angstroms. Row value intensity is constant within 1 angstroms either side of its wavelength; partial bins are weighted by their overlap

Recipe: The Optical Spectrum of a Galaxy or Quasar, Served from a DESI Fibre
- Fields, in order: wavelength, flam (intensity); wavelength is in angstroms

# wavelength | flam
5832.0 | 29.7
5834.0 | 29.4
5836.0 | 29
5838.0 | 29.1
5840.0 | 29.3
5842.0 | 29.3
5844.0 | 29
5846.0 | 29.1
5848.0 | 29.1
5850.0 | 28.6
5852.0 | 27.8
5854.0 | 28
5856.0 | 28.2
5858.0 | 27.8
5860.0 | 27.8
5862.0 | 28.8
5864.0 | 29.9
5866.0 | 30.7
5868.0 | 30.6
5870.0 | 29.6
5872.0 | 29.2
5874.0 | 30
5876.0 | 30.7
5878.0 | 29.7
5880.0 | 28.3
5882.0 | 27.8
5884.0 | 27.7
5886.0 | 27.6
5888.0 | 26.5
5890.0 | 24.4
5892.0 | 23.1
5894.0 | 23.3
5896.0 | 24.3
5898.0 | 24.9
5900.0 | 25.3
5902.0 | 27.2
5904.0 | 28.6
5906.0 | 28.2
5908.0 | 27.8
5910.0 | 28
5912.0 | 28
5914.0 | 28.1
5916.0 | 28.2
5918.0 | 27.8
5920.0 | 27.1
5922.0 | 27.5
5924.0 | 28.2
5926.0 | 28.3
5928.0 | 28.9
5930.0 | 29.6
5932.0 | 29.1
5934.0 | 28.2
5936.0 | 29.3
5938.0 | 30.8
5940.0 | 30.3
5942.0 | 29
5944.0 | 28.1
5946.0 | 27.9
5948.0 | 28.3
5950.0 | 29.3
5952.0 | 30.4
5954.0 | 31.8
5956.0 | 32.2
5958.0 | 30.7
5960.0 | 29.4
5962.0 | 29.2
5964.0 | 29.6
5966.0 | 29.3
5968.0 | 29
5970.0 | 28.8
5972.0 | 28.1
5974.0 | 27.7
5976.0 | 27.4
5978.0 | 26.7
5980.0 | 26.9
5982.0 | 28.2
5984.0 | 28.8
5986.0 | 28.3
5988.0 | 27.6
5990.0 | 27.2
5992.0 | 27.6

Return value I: 2.10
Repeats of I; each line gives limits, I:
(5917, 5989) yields 1.50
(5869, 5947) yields 2.10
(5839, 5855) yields 0.80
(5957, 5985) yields 1.30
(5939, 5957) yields 1.40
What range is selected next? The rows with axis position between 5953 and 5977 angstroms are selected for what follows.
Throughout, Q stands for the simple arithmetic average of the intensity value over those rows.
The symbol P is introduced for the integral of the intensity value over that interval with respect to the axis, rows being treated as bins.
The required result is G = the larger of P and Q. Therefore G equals 706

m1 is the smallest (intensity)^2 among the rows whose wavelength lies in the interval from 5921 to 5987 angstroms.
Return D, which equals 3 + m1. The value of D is 716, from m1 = 713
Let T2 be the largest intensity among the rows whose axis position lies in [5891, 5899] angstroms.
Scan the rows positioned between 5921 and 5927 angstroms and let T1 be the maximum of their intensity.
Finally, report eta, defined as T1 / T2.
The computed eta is 1.14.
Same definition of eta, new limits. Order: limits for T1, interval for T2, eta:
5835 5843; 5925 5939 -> 0.95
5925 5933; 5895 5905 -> 1.03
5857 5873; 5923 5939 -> 1.00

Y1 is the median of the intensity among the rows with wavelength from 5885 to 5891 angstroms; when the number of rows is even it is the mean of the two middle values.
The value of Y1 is 26.5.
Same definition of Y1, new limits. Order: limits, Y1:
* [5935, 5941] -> 30.3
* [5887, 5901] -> 24.4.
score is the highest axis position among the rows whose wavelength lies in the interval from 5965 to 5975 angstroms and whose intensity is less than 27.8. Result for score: 5974.0 angstroms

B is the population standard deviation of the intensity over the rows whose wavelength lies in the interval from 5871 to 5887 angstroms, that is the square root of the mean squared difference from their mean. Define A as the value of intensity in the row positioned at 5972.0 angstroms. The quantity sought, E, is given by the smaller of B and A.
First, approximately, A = 28.1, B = 1.1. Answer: 1.1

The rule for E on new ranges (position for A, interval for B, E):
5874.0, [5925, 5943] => 0.8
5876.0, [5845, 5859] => 0.5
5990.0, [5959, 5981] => 1.0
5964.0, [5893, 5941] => 1.7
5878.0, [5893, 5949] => 1.6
